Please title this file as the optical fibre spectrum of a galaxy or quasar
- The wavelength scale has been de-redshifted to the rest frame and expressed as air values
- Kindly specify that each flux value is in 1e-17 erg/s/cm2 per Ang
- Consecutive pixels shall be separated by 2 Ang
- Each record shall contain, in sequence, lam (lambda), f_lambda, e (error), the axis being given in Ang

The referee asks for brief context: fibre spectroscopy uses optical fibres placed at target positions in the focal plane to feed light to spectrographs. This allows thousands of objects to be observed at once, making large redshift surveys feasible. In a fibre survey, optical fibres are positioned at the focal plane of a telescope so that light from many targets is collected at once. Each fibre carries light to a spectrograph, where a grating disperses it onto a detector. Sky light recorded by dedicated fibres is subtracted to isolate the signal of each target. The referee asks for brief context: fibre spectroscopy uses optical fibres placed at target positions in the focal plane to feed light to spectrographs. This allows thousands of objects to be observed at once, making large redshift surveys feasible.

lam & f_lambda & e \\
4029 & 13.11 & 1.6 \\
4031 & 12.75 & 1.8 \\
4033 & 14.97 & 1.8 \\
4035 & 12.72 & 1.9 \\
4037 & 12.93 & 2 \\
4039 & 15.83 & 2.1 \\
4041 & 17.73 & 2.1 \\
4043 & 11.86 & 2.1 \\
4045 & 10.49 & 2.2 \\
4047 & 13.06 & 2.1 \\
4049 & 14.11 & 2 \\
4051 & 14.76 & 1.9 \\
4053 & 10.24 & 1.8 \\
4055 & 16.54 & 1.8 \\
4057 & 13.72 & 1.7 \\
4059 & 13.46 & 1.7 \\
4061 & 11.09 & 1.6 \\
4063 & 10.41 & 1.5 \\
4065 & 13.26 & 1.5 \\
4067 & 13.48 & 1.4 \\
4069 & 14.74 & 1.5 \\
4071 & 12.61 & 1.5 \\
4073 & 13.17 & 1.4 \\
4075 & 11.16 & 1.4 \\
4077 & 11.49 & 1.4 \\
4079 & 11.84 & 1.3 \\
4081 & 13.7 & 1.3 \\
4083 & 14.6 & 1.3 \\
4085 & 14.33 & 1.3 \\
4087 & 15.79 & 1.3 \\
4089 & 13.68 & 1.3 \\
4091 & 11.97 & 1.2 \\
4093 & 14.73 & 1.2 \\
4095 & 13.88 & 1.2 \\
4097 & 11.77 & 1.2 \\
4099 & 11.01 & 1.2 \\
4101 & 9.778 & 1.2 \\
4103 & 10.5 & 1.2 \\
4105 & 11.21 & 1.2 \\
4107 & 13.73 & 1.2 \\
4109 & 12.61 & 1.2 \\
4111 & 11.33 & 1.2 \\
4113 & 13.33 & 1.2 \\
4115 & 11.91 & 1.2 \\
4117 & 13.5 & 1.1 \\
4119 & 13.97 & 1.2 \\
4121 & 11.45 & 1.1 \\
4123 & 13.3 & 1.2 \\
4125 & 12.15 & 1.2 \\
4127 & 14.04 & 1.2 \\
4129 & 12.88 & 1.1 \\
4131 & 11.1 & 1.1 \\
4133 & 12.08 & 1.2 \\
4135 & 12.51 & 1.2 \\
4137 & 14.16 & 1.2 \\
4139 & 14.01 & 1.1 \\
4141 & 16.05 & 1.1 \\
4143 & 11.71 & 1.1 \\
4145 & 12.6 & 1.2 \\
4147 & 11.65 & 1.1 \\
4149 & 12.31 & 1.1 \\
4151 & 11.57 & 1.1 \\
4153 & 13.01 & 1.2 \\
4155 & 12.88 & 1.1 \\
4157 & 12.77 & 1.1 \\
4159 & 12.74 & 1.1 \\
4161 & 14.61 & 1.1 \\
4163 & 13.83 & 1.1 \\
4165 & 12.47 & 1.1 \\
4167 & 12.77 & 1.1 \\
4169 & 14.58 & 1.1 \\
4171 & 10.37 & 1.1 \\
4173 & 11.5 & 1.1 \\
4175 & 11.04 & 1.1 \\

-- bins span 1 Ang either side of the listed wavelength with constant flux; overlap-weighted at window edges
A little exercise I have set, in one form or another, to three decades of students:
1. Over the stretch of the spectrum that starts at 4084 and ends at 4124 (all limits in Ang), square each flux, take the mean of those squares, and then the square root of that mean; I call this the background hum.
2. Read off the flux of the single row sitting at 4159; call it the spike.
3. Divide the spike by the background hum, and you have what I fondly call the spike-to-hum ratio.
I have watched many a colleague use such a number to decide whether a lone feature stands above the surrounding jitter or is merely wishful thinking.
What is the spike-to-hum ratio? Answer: 1.00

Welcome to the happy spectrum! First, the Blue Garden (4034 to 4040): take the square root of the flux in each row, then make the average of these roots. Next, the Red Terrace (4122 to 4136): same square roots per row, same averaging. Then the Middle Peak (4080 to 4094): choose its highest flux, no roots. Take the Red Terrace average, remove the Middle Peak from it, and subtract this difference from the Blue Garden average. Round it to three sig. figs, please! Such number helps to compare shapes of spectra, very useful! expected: 16.0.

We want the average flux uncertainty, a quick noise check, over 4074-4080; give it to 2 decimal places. 1.37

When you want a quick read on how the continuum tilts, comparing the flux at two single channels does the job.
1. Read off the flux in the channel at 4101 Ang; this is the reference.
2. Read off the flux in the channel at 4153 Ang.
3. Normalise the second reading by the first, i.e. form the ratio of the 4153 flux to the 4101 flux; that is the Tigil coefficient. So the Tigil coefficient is 1.33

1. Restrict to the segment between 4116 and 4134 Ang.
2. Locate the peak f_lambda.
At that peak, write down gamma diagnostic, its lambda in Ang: 4127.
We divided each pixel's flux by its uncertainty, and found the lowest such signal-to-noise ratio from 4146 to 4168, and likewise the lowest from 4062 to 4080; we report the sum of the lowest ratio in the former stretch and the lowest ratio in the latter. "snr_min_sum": 17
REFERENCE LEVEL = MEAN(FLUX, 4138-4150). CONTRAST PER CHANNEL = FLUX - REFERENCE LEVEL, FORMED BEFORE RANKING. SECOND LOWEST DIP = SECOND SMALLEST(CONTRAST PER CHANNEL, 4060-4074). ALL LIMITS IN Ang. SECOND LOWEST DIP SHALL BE -2.0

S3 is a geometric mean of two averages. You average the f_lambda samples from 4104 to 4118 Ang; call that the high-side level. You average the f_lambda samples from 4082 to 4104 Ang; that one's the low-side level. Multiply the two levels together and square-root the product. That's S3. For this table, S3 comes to 12.7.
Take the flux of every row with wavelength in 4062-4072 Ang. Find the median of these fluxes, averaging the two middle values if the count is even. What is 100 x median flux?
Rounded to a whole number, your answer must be 1326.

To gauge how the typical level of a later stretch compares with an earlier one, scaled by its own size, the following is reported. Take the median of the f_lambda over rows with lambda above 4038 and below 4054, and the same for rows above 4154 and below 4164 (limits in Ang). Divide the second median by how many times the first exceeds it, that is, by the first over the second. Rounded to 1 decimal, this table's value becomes 12.2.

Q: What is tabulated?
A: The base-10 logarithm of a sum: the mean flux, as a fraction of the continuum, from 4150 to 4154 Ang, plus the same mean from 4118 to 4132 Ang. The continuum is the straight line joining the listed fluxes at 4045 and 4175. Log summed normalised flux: 0.36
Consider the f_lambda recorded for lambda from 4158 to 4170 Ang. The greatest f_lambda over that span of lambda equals 14.61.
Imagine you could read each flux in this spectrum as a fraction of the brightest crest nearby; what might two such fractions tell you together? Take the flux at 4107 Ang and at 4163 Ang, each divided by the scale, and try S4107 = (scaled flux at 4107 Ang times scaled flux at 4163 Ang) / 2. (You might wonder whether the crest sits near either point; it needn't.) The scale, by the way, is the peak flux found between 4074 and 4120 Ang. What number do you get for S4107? 0.381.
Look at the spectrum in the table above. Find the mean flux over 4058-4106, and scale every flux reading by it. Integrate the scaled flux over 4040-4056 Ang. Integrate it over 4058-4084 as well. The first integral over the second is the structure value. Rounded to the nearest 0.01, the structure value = 0.66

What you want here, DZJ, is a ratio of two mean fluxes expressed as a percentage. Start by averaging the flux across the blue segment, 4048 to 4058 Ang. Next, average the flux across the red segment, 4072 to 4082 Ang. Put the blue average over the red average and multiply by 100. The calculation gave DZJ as 113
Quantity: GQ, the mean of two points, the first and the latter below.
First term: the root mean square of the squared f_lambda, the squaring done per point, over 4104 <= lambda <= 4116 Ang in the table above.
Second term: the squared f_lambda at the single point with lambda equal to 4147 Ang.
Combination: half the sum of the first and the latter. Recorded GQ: 146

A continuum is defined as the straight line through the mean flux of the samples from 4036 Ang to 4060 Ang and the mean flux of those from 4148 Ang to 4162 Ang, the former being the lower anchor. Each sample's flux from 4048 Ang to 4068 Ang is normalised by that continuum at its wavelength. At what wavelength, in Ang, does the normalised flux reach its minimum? 4053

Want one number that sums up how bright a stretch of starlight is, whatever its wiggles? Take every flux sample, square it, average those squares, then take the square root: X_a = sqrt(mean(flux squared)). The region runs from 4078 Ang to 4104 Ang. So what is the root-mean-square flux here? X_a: 13.0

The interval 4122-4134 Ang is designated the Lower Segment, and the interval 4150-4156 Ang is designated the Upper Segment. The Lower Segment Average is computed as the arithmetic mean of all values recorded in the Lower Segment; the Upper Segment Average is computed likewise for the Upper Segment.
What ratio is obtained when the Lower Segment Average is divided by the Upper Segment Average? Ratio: 1.01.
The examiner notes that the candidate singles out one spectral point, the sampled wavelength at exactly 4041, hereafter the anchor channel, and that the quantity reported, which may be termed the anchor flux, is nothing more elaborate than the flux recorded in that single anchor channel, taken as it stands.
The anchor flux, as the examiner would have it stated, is 17.73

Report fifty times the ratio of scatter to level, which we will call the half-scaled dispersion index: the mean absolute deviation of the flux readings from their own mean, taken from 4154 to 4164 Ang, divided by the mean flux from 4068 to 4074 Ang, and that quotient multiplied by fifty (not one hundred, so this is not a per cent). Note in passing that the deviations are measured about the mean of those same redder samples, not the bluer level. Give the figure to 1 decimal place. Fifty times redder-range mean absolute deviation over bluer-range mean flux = 2.5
